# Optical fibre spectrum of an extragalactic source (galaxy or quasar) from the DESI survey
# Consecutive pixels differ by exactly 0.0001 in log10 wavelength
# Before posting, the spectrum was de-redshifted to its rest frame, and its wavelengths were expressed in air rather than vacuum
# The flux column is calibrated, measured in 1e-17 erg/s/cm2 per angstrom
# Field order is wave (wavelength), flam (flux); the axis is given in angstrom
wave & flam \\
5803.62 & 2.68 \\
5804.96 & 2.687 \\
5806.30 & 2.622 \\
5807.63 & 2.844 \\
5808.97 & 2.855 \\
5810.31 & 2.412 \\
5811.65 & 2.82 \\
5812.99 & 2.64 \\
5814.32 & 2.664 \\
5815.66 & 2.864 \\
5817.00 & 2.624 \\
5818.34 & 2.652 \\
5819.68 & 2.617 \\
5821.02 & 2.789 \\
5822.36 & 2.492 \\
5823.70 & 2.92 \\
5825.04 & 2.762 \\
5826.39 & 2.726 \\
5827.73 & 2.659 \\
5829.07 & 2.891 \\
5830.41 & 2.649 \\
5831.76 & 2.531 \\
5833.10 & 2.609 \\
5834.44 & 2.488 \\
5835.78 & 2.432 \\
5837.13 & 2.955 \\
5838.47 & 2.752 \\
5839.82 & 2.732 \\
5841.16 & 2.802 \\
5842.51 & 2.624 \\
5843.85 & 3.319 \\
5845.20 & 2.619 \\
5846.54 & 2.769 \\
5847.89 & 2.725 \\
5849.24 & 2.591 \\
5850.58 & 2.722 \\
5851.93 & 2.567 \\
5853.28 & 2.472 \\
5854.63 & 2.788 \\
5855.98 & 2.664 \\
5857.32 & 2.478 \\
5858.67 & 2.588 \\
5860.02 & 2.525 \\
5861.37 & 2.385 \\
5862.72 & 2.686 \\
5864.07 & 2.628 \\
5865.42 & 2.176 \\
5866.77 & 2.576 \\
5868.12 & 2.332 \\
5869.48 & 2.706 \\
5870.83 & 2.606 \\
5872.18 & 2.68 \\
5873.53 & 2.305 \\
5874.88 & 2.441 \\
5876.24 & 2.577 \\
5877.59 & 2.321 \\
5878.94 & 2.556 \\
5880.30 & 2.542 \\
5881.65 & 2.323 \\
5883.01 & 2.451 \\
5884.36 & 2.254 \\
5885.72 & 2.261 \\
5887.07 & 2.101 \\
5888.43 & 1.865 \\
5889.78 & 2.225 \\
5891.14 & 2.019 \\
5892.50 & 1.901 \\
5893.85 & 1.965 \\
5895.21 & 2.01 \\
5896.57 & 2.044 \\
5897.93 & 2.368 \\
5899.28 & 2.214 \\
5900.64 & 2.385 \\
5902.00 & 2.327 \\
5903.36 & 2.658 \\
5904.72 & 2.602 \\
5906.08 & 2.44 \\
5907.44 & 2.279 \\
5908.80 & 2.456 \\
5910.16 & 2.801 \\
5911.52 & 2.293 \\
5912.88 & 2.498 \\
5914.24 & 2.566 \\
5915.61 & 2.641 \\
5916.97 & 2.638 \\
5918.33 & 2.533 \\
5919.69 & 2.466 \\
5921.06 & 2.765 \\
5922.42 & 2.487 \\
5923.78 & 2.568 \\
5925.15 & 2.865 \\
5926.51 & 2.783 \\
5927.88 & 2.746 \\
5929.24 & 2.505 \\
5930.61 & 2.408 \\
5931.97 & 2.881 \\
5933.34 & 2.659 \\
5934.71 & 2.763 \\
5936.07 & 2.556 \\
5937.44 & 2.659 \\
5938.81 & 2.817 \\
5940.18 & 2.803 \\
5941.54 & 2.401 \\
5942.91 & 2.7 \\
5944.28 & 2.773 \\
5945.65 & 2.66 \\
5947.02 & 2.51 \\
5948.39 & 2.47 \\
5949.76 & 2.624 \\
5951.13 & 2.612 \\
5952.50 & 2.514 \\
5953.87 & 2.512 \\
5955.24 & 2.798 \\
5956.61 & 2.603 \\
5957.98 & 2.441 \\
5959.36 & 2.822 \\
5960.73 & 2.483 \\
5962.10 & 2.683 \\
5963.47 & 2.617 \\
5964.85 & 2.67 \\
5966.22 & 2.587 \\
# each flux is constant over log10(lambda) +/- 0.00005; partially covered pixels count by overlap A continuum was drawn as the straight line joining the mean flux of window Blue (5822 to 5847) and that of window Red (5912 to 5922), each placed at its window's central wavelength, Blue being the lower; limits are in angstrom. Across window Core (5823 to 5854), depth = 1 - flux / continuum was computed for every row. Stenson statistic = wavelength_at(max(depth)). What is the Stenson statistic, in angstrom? 5835.78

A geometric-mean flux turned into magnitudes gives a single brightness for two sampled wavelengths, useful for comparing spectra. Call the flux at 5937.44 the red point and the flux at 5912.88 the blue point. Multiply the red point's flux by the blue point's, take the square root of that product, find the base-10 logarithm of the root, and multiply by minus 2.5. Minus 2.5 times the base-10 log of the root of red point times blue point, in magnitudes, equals -1.03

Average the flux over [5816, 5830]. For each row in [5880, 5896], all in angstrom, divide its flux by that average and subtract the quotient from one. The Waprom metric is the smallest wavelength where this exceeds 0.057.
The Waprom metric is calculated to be 5880.30 angstrom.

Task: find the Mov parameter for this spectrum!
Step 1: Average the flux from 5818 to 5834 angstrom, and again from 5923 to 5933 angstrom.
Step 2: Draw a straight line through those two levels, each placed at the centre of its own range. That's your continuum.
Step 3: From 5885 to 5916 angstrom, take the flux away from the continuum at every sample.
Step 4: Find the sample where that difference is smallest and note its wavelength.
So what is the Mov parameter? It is 5910.16 angstrom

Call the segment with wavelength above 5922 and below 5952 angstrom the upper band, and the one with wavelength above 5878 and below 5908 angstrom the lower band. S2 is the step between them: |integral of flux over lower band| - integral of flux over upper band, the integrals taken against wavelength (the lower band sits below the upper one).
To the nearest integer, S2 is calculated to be -12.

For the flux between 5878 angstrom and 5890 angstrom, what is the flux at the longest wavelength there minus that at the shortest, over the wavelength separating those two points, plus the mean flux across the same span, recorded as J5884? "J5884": 2.26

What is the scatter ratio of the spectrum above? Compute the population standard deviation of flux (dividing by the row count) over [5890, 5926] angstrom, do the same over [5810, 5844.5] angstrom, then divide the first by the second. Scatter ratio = 1.4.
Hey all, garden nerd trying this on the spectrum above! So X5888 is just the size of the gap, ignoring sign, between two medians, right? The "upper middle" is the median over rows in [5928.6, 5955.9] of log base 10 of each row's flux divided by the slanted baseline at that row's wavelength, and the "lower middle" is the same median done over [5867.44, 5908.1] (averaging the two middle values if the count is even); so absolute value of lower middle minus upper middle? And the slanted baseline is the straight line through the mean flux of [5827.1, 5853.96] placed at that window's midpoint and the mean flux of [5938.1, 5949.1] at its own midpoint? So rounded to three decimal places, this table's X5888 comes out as 0.061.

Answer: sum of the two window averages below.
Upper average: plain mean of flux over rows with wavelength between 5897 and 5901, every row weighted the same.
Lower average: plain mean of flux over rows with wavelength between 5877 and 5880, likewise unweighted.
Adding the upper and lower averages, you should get 4.76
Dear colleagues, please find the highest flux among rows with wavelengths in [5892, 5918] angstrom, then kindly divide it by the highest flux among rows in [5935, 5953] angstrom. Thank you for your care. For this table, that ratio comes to 0.99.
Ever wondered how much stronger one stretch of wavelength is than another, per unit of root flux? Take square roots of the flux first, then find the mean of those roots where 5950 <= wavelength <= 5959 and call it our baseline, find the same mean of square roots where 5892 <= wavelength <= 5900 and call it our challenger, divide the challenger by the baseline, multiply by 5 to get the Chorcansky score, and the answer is 4.49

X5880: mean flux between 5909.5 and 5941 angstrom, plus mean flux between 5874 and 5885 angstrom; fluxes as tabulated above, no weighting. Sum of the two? 5.07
